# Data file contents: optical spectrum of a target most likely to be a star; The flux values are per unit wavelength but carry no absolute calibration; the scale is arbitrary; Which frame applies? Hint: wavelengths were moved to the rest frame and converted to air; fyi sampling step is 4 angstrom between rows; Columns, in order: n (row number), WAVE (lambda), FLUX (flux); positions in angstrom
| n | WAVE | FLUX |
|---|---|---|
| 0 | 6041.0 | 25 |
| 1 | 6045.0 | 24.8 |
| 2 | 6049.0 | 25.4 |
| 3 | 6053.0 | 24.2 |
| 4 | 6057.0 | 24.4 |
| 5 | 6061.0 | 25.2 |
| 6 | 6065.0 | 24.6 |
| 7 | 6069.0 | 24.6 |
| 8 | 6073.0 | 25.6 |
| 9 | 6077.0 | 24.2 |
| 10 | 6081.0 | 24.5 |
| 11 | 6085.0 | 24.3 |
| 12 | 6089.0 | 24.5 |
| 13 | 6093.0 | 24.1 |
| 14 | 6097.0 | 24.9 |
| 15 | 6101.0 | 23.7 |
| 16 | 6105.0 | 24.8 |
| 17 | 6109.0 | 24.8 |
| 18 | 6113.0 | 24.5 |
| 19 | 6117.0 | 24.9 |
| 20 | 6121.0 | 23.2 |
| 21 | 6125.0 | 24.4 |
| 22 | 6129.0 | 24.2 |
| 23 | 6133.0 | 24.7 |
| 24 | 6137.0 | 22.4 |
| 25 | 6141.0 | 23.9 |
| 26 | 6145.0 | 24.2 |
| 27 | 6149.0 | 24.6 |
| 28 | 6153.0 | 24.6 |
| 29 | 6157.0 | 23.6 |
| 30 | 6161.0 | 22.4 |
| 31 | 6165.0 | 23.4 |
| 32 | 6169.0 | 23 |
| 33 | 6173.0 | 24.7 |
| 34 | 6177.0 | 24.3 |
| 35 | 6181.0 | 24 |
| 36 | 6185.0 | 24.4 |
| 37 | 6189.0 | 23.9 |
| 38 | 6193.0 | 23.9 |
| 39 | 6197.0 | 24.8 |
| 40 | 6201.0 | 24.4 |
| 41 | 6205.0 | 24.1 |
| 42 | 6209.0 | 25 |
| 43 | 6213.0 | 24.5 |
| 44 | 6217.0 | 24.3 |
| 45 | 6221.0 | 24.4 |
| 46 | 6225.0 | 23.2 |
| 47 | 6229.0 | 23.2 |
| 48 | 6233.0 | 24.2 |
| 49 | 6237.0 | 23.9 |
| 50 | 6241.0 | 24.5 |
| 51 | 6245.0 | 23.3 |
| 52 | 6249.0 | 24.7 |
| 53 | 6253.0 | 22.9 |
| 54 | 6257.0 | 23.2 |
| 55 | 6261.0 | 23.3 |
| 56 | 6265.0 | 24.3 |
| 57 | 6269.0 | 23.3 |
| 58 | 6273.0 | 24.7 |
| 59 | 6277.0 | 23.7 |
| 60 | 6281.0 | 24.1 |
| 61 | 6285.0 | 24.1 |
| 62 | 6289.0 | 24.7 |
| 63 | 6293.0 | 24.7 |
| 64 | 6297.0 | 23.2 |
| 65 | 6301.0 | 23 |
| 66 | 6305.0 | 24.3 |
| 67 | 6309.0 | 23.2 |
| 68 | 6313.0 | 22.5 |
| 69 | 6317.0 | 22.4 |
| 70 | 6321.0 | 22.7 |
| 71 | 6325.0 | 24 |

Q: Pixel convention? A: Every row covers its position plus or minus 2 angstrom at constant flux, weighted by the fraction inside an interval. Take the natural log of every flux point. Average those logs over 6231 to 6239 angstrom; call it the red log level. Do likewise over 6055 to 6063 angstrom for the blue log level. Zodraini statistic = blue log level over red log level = 1.01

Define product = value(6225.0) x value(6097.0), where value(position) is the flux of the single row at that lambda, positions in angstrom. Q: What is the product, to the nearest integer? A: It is 578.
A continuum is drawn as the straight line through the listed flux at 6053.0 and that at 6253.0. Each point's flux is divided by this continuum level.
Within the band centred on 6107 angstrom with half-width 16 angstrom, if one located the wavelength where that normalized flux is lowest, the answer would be 6121.0 angstrom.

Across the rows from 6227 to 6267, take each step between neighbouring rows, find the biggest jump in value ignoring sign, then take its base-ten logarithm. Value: 0.26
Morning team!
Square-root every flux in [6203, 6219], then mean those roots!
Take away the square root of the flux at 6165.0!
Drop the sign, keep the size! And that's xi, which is 0.11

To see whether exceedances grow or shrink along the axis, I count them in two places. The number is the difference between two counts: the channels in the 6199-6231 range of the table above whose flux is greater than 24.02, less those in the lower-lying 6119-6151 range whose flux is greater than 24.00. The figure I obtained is 1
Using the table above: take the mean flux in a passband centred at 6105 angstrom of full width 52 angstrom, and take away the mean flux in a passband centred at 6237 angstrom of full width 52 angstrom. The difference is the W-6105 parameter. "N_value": 0.55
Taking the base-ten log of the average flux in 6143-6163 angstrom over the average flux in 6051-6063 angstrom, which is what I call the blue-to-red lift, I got -0.013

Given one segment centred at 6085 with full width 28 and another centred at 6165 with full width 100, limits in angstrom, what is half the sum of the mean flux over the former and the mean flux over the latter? 24.3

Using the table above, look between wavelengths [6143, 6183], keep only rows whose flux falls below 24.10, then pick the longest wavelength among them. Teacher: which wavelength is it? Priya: 6181.0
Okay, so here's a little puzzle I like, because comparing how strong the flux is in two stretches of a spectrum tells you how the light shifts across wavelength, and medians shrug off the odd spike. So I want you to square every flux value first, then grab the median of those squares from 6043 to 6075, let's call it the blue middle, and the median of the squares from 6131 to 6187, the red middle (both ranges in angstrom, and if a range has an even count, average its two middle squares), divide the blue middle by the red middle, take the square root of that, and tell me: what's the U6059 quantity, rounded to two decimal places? 1.02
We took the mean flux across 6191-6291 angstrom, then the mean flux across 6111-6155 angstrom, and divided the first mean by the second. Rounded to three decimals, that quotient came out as 0.995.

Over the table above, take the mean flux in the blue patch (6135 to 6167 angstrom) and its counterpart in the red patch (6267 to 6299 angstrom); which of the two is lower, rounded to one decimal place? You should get 23.6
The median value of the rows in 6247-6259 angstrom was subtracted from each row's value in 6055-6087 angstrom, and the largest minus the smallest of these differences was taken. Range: 1.4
